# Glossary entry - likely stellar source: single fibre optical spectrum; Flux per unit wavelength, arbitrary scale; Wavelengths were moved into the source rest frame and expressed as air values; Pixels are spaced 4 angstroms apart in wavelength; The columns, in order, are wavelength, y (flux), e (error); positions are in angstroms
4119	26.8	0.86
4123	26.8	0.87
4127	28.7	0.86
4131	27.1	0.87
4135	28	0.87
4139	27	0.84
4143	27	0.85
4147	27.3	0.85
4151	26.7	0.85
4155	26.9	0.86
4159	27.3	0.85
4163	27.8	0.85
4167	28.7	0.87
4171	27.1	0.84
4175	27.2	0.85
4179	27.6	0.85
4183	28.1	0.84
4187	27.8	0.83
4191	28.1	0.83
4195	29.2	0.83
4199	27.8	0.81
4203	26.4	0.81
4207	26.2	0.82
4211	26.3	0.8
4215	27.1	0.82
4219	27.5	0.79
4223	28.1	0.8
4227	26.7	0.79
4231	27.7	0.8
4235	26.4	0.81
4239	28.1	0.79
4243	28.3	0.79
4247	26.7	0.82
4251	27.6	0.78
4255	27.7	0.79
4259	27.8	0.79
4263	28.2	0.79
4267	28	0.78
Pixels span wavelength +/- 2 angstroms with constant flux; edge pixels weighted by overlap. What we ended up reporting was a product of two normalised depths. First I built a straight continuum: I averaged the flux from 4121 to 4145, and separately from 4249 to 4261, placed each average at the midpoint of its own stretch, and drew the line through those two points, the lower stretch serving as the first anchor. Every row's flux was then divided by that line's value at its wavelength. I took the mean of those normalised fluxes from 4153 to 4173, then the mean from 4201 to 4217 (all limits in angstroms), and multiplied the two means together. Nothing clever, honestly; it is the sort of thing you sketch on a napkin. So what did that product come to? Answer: 0.962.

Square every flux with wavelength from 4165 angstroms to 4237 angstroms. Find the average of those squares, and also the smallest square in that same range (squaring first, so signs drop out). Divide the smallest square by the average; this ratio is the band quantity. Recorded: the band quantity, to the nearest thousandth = 0.911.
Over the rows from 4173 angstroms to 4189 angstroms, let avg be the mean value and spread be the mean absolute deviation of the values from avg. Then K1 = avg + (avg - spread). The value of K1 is 55.1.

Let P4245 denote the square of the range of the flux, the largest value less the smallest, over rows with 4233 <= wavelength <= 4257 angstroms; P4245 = 3.61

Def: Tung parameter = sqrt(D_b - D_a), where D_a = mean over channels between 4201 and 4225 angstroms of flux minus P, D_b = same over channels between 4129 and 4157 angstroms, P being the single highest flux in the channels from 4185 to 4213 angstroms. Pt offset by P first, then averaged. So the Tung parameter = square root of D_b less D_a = 0.46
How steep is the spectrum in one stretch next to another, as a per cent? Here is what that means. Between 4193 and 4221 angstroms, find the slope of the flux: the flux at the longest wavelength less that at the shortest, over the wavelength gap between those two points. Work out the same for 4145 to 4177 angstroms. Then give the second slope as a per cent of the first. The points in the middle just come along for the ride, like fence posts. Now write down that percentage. 5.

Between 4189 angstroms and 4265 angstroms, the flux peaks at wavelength 4195 angstroms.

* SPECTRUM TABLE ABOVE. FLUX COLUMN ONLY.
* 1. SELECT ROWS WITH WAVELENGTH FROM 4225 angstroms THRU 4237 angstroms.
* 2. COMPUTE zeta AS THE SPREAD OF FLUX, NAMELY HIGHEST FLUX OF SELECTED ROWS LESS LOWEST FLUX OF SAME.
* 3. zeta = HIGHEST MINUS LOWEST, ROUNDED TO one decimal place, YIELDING 1.3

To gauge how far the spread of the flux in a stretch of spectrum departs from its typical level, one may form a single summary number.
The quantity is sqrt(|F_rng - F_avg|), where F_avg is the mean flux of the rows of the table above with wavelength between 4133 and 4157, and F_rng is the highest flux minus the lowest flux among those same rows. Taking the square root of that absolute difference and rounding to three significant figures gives 5.08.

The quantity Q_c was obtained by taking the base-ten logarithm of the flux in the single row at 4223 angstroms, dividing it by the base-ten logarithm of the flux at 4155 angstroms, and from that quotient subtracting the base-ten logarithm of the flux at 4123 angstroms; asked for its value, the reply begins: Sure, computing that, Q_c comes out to -0.415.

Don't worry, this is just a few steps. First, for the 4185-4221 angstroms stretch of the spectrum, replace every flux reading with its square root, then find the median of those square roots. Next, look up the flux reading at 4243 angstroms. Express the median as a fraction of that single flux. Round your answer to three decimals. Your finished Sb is 0.185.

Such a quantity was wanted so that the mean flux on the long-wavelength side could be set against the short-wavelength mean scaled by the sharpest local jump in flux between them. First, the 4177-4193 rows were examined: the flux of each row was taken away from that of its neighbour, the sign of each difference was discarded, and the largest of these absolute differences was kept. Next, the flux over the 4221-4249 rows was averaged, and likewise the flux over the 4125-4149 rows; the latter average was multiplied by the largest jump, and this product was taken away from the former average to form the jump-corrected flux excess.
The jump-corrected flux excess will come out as 14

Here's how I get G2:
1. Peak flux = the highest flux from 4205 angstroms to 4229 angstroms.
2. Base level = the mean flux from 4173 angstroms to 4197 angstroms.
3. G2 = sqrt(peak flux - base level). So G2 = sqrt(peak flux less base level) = 0.32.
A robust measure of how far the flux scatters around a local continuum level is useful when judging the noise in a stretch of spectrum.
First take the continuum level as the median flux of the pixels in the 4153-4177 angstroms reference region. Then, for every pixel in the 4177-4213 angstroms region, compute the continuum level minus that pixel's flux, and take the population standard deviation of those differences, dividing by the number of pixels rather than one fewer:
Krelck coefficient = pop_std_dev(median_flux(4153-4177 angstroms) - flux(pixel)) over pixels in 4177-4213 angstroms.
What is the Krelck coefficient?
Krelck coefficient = 0.95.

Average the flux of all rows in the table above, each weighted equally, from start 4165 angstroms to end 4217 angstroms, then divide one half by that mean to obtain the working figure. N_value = 0.0182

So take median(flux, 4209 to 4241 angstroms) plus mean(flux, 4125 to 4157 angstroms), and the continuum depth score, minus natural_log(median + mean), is -4.00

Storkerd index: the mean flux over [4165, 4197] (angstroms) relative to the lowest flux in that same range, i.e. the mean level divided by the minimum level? 1.03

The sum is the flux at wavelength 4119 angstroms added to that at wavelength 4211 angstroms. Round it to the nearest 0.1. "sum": 53.1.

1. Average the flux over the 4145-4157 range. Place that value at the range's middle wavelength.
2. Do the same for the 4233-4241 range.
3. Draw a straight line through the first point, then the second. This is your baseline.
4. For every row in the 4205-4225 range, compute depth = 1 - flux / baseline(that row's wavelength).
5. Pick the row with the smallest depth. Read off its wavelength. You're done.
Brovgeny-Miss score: 4223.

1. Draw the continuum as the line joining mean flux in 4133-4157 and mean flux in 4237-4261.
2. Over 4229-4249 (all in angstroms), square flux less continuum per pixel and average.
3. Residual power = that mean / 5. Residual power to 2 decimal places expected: 0.12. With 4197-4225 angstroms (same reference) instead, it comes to 0.14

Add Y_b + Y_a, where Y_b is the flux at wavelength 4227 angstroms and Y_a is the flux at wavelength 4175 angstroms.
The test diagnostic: 53.9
